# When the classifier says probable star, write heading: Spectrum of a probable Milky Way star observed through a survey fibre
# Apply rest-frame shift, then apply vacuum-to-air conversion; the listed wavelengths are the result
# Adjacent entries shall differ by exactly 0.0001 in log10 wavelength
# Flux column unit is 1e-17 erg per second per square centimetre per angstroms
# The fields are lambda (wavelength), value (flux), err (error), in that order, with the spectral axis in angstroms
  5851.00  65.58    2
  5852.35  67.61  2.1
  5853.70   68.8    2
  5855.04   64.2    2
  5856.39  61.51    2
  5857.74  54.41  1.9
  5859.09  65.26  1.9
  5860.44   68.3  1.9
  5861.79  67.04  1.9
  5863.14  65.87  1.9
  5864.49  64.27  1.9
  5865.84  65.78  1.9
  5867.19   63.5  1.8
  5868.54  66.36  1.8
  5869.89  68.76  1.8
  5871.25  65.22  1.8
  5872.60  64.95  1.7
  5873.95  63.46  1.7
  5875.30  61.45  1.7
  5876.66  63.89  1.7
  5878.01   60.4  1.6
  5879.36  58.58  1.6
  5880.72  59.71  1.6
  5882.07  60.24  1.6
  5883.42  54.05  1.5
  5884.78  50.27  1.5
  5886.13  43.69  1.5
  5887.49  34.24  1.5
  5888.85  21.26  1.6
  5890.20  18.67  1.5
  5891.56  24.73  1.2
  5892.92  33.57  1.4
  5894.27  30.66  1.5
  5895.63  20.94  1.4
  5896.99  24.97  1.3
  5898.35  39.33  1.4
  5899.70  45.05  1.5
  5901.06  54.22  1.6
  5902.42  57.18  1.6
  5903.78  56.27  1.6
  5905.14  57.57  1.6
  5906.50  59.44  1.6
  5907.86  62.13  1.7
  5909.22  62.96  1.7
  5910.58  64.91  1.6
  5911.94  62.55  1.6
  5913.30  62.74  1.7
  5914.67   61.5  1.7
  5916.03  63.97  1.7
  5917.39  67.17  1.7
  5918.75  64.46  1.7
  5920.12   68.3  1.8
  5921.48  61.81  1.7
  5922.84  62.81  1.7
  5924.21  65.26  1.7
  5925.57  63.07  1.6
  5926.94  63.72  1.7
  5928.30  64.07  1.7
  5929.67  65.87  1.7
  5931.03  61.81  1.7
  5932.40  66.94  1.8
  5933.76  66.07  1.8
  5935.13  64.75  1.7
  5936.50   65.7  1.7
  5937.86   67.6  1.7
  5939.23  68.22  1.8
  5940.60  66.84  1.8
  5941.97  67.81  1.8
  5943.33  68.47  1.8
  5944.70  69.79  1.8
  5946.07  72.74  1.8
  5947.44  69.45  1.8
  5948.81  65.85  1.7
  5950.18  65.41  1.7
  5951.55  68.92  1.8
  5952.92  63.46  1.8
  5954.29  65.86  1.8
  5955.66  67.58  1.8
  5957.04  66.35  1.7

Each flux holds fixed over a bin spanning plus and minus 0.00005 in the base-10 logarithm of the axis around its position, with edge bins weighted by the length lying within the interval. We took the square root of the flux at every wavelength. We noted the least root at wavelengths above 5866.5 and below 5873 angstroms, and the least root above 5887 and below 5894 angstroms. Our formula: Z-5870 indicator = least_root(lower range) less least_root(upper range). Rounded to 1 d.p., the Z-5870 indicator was 3.6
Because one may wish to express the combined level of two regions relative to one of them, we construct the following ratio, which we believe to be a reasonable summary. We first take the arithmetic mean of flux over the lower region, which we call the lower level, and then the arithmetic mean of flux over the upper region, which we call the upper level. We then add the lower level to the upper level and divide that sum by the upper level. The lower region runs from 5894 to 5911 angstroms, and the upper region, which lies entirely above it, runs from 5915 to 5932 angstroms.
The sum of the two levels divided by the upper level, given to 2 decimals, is 1.76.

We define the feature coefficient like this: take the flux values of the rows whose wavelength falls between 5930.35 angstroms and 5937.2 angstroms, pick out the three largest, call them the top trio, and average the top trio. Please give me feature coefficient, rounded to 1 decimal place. 66.2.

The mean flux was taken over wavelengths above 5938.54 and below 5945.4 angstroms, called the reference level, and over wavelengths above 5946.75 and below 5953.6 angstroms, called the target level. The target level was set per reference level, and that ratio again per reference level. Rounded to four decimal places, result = 0.0143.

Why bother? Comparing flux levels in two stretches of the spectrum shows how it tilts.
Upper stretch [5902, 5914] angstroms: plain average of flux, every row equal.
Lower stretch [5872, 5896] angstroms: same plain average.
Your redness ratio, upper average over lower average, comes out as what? 1.32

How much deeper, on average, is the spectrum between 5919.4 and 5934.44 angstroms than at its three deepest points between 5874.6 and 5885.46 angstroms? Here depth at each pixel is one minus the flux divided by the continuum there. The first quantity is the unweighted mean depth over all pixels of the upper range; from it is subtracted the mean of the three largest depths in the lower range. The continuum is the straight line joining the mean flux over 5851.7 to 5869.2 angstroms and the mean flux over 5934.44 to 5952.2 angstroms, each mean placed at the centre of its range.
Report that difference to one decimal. -0.1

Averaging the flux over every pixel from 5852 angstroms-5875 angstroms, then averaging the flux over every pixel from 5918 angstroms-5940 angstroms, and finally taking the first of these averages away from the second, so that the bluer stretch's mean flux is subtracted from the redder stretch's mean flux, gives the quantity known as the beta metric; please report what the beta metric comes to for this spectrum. 0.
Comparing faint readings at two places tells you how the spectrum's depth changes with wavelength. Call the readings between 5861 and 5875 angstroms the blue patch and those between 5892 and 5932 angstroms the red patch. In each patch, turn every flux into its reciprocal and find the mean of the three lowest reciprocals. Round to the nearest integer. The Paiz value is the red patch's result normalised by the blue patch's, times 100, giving 100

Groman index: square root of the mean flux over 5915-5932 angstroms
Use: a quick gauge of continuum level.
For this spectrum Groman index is 8.0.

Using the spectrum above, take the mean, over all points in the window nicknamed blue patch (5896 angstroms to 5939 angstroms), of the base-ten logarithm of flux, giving 1.77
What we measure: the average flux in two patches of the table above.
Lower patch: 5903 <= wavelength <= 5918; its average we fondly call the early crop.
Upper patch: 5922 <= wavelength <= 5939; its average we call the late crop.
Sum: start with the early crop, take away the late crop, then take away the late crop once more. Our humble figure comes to -68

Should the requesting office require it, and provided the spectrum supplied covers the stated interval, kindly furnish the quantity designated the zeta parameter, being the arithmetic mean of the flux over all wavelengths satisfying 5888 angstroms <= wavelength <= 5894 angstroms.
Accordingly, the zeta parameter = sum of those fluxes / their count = 25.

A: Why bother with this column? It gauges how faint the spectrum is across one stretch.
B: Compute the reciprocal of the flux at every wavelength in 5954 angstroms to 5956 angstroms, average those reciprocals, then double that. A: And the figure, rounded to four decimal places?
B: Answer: 0.0300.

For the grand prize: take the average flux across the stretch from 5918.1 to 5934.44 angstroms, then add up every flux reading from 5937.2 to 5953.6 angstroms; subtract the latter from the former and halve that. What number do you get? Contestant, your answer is -375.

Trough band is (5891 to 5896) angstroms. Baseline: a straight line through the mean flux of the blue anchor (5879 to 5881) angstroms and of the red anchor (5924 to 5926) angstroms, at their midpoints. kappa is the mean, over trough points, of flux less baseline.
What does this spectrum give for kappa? -33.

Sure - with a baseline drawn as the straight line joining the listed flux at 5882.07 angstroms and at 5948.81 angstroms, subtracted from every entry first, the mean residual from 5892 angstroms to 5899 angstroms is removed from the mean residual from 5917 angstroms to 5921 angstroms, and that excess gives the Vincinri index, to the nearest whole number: 35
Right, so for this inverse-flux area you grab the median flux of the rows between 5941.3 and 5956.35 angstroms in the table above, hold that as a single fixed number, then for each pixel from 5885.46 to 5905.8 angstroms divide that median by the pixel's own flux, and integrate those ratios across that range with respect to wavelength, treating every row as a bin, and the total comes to 42.5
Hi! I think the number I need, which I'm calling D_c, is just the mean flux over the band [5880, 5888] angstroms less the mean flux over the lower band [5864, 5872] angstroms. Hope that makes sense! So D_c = -15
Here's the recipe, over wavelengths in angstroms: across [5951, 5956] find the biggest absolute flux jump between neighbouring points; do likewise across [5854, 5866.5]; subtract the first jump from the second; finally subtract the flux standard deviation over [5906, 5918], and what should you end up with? 3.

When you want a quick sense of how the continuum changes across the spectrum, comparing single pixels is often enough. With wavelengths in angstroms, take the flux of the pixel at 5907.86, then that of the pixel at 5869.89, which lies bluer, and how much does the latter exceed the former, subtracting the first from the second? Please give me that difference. 7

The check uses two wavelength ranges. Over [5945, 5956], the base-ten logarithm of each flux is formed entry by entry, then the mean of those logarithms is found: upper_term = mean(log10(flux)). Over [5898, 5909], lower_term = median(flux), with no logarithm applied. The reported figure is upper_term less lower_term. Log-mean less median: -55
